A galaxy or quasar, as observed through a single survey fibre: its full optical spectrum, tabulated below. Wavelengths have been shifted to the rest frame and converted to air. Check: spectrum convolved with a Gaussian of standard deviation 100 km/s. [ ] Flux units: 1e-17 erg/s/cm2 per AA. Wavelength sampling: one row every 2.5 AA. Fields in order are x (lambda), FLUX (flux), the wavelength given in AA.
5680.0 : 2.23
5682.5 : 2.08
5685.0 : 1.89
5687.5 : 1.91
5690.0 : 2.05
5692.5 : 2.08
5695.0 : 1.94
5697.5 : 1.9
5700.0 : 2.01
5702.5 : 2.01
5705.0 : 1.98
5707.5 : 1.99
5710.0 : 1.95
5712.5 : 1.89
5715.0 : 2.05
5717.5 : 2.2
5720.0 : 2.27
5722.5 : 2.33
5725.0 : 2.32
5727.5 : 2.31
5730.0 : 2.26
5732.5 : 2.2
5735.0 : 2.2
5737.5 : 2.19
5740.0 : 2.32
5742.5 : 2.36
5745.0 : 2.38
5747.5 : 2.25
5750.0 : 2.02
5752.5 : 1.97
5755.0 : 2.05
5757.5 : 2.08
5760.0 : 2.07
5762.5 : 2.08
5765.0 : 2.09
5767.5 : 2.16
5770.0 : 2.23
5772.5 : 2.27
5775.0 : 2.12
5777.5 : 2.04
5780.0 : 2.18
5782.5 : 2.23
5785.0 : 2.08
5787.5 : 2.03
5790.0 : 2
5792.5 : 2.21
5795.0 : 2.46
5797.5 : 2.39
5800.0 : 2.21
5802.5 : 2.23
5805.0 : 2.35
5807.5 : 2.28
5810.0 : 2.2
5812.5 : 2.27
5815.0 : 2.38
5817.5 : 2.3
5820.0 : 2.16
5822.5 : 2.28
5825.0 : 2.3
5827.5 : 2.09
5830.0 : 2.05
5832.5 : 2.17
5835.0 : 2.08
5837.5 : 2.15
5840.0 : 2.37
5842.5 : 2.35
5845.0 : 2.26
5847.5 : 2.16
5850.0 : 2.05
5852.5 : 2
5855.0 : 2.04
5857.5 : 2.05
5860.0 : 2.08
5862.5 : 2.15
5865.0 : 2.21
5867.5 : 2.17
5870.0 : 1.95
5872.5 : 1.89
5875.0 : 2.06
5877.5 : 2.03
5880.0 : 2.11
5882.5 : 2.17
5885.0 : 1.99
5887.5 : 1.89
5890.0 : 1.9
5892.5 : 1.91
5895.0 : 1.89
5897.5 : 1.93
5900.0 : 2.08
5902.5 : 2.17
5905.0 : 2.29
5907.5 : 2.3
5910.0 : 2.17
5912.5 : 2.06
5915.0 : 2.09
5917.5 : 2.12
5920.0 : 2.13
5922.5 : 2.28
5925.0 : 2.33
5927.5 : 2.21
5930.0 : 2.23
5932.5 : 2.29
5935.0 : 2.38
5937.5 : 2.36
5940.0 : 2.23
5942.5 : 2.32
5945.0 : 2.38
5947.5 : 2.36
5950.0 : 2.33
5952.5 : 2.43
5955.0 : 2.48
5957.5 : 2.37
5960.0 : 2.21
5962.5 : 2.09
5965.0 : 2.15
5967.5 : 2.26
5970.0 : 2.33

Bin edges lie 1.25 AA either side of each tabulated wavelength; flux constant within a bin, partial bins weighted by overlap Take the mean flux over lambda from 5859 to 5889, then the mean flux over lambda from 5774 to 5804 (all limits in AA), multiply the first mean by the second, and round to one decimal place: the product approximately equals 4.5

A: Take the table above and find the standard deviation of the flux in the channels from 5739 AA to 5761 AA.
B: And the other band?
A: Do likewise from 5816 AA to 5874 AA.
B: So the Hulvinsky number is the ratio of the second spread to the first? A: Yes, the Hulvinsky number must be 0.8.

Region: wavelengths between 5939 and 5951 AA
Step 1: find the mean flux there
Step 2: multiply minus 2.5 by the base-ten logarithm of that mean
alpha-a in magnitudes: -0.92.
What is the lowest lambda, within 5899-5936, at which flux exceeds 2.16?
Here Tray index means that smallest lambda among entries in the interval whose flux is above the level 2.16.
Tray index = 5902.5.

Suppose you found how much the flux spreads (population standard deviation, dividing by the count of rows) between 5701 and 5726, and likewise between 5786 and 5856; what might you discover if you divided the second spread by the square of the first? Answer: 5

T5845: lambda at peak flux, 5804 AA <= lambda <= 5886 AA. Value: 5815.0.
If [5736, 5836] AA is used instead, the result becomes 5795.0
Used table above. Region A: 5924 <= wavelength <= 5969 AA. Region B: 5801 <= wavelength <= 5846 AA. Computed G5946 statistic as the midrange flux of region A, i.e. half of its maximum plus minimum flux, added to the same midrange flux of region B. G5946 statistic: 4.50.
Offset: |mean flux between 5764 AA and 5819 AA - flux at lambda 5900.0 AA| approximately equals 0.13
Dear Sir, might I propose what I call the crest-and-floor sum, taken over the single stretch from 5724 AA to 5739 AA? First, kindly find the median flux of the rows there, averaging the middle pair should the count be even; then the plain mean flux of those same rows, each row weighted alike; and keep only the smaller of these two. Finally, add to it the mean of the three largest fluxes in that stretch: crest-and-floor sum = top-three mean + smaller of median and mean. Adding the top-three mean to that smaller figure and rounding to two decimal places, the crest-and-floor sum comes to 4.53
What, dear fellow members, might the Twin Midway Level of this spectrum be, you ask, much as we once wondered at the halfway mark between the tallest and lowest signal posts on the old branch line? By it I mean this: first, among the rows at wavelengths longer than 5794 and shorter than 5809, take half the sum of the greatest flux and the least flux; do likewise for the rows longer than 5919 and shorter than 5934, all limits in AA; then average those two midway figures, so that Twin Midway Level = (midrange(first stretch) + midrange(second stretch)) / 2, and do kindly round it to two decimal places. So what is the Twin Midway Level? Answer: 2.28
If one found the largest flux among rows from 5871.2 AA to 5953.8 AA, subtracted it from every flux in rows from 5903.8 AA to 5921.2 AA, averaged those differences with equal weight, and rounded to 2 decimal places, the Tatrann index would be -0.26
